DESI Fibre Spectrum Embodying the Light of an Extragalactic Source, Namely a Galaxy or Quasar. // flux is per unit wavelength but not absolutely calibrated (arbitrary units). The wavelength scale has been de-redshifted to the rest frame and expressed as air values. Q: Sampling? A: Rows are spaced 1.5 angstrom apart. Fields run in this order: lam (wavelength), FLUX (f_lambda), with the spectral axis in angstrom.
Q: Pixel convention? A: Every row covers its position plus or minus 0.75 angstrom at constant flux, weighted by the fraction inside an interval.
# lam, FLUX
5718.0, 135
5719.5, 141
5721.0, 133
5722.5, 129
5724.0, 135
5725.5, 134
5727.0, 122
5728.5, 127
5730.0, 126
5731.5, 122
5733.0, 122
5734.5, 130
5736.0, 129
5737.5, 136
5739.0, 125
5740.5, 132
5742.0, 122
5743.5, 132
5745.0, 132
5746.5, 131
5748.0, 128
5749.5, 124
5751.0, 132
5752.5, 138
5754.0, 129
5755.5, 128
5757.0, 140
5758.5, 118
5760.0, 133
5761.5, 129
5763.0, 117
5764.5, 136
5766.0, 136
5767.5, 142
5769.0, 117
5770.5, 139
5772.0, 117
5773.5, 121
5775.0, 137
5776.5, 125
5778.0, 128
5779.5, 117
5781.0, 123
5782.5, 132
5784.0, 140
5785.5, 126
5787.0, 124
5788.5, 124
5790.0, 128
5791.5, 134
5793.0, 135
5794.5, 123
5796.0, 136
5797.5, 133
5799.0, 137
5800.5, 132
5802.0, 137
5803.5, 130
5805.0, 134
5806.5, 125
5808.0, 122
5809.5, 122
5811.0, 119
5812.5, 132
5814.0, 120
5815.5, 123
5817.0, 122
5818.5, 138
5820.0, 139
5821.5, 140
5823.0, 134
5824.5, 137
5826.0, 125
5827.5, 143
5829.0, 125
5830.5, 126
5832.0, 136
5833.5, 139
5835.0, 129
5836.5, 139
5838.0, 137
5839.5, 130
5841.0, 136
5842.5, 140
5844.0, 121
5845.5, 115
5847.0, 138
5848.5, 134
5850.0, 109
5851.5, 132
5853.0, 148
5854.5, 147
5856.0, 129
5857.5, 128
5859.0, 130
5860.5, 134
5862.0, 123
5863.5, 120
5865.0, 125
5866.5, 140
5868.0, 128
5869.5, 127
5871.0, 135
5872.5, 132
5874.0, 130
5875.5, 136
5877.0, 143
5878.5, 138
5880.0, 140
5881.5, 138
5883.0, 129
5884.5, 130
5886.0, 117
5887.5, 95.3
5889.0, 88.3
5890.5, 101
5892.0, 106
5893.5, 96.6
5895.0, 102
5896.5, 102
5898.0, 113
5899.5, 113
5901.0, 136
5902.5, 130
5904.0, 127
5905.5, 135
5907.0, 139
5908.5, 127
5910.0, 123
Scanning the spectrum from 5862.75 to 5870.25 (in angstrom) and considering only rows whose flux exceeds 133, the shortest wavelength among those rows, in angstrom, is 5866.5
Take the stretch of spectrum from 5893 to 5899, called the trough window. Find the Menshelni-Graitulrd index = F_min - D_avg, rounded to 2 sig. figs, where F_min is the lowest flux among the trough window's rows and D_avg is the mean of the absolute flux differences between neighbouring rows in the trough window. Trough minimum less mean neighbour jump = 91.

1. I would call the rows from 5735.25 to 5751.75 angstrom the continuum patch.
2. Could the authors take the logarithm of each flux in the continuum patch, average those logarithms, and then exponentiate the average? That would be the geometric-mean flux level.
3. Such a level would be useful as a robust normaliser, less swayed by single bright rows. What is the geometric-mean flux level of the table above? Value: 129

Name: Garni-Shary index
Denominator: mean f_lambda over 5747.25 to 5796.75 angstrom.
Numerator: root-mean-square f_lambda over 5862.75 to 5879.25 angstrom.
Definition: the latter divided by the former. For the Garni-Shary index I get 1.03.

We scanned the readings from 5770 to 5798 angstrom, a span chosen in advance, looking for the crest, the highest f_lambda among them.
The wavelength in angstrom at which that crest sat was 5784.0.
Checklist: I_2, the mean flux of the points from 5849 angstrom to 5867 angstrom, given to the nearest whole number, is 130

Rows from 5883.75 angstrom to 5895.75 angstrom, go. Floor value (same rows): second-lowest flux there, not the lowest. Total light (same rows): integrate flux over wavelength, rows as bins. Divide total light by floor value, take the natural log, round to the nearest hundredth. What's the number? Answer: 2.58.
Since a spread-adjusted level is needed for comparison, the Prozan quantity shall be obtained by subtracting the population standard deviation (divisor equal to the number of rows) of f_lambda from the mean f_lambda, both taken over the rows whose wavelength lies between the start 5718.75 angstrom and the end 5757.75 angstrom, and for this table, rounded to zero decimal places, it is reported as 125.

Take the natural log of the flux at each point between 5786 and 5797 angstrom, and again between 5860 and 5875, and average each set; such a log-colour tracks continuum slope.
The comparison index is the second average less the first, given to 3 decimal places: 0.002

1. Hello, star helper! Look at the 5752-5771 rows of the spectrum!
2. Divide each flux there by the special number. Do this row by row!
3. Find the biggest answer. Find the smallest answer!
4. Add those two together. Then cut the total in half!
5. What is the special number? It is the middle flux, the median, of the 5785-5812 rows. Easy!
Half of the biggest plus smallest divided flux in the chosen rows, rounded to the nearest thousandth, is 1.004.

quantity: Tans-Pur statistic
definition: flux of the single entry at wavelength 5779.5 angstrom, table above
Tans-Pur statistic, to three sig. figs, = 117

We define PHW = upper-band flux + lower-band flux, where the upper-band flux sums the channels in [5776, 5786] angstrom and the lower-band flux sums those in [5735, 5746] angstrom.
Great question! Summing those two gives 1799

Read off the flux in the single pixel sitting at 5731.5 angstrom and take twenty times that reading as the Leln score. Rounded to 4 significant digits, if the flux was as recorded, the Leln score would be 2440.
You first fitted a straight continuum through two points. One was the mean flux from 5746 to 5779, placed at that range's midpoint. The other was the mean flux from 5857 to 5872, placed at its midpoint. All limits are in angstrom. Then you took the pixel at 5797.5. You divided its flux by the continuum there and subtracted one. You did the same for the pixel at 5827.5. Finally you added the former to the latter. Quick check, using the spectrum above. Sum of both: 0.14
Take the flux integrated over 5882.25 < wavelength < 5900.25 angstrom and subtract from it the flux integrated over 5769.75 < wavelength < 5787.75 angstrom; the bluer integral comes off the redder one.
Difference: -354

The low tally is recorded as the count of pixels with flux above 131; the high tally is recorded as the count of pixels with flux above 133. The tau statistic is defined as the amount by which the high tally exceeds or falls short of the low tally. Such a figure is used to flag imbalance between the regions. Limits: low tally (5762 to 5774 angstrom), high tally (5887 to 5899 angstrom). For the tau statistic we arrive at -4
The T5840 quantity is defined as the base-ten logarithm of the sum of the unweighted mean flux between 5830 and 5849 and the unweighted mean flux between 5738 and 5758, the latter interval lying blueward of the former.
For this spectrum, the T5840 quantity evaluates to 2.42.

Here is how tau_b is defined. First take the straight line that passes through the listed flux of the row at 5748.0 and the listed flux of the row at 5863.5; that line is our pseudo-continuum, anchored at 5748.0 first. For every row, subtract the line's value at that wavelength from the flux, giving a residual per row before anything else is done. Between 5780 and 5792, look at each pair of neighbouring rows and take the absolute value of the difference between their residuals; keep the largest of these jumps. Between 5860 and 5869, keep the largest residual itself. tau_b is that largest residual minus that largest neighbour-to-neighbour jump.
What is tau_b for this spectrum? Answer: 6.3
